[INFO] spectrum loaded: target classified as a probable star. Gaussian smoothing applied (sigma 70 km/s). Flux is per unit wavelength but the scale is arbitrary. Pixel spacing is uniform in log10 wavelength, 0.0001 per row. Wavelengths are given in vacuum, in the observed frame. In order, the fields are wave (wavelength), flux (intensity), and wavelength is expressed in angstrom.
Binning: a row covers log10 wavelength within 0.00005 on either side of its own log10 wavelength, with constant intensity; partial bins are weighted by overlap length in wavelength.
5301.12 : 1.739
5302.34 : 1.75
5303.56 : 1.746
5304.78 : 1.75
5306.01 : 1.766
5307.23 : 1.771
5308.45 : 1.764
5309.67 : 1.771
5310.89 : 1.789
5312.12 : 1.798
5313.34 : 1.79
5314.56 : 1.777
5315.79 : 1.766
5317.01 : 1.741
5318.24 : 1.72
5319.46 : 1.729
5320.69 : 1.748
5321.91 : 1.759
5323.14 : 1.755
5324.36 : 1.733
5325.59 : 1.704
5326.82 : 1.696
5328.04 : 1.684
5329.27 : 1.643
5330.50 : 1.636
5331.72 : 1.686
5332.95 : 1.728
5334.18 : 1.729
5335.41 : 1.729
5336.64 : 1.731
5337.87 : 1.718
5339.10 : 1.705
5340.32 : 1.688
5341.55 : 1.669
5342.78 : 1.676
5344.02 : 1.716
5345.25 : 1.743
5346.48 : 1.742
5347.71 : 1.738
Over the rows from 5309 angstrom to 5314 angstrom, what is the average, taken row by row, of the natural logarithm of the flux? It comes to 0.581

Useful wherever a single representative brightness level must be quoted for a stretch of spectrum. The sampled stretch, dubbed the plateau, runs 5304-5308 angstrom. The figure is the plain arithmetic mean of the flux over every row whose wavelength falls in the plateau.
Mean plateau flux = 1.76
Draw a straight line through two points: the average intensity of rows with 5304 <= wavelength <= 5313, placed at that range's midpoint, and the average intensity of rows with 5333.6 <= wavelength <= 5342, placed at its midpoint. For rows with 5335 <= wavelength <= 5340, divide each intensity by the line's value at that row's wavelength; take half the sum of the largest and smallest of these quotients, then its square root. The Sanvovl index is 1.002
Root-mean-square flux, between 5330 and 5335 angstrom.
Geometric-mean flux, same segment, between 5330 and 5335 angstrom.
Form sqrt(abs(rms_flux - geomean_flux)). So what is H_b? 0.029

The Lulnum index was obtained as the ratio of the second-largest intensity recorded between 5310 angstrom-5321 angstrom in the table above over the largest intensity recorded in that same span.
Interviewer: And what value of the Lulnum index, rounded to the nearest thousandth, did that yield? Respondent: 0.996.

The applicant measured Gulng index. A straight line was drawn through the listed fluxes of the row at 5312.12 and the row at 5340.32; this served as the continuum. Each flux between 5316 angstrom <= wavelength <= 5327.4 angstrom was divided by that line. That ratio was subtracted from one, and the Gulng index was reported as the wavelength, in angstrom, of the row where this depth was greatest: 5318.24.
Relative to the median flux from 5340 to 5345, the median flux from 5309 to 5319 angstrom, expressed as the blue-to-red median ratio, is 1.05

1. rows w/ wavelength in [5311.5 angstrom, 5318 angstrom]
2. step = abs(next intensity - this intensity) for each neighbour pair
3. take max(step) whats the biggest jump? 0.025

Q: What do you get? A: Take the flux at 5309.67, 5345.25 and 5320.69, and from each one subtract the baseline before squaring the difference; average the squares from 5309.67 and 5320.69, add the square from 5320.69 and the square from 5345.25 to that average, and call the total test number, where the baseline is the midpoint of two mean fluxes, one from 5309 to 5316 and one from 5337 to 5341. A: 0.0004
